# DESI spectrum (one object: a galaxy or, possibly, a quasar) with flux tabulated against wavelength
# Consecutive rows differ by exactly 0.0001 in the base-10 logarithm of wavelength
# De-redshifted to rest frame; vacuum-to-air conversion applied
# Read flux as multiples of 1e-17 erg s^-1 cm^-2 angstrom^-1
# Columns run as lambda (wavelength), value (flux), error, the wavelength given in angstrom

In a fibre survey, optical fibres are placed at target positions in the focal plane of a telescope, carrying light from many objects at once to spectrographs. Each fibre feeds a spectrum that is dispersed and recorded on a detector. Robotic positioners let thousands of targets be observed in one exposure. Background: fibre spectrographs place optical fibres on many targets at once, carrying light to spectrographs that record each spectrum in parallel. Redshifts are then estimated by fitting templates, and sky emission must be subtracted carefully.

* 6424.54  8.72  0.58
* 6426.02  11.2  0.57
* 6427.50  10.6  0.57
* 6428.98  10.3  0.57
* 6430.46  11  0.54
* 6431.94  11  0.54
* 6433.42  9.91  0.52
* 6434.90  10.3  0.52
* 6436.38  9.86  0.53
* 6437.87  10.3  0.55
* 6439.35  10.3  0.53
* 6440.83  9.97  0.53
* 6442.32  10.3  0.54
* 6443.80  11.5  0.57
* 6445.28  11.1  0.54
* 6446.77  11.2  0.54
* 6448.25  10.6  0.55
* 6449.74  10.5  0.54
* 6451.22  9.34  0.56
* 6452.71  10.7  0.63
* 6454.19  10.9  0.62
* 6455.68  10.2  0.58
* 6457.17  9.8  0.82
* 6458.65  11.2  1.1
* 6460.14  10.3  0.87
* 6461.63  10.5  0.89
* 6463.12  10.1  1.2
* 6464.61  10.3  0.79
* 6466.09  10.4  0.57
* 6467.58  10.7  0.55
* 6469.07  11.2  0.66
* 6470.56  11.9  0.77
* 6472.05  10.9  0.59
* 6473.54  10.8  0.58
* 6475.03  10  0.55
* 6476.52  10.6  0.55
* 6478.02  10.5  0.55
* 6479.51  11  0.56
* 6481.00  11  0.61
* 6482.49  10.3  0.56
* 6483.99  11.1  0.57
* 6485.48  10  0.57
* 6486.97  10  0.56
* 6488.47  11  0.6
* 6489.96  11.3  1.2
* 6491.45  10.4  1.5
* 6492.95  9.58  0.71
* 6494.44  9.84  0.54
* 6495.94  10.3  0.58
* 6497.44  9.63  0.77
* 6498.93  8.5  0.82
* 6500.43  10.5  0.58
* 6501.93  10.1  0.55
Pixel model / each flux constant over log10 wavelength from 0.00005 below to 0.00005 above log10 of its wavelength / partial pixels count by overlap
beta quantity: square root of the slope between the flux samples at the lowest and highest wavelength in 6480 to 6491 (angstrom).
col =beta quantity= 0.18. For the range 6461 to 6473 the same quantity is 0.20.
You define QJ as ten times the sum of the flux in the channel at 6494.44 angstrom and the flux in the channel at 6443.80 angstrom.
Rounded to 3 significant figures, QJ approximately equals 213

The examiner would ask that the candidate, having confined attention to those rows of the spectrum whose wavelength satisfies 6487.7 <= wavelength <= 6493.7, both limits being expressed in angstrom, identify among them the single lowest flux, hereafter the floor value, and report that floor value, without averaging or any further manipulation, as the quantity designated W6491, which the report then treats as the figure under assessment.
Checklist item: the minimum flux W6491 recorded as 9.58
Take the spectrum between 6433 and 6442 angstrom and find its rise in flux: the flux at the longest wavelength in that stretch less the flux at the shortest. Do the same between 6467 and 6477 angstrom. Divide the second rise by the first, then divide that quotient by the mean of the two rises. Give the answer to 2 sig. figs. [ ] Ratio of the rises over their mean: 83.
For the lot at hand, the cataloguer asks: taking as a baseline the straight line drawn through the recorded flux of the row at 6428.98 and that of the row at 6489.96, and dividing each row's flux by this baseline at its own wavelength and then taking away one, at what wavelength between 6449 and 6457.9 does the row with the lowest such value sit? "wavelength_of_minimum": 6451.22 angstrom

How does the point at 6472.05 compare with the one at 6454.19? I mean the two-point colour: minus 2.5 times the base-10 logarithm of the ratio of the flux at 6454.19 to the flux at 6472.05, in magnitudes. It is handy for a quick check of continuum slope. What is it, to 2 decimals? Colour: 0.00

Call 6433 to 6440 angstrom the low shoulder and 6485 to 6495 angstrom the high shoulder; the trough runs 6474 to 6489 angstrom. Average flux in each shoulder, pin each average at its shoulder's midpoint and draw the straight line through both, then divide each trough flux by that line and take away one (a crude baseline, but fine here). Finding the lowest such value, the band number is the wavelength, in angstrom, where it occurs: 6486.97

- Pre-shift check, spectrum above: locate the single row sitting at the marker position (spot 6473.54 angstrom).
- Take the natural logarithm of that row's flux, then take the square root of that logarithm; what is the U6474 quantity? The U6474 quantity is 1.54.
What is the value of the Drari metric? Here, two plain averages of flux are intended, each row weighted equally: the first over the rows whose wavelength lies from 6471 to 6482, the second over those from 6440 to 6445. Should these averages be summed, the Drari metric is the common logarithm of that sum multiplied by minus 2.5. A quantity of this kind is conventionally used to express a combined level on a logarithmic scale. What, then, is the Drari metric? -3.32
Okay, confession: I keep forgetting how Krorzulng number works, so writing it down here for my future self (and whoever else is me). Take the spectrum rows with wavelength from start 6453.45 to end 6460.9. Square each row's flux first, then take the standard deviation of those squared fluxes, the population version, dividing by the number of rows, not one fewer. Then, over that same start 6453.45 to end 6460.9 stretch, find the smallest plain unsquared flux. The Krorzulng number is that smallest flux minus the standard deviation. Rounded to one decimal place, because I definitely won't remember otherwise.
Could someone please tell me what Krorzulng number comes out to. -0.8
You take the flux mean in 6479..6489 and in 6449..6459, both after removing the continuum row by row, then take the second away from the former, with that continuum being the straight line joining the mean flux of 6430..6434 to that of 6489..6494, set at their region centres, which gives 0.4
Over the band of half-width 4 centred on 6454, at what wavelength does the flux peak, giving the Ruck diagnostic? 6454.19 angstrom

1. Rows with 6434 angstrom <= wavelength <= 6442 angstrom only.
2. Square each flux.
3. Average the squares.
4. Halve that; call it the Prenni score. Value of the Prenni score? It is 51.5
